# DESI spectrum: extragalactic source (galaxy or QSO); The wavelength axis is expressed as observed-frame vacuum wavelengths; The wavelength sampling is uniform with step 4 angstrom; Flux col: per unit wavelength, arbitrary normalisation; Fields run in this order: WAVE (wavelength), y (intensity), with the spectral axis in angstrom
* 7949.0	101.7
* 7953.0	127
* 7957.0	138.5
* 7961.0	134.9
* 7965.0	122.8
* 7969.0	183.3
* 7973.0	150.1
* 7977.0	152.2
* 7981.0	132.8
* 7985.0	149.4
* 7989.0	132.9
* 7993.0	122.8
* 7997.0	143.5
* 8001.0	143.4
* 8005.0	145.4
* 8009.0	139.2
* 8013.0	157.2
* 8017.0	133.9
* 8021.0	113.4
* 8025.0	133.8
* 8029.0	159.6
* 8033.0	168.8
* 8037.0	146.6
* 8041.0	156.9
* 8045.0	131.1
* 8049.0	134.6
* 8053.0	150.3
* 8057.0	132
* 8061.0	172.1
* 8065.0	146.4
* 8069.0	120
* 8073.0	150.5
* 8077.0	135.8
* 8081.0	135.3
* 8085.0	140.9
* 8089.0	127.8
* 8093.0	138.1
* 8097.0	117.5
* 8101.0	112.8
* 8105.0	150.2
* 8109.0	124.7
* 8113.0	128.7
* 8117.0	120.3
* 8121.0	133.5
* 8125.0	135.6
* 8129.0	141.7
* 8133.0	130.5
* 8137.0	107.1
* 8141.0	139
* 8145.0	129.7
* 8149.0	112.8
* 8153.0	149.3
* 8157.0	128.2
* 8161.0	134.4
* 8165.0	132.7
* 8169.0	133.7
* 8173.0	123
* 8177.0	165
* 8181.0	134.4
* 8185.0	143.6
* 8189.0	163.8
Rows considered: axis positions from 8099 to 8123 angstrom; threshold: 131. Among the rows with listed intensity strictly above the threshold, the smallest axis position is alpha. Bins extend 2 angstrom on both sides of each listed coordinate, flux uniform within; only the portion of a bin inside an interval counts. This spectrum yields 8105.0 angstrom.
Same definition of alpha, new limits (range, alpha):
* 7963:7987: 7969.0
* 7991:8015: 7997.0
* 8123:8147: 8125.0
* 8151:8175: 8153.0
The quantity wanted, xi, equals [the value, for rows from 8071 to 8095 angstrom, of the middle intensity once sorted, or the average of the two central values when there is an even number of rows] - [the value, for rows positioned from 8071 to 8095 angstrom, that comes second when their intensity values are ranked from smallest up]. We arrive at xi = 2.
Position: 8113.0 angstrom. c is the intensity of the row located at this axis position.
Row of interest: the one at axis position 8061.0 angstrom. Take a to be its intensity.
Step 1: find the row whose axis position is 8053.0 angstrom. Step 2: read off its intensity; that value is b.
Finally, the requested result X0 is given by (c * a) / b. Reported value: 147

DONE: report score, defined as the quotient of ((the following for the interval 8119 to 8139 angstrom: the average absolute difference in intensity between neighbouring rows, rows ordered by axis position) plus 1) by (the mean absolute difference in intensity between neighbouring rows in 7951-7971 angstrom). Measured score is 0.53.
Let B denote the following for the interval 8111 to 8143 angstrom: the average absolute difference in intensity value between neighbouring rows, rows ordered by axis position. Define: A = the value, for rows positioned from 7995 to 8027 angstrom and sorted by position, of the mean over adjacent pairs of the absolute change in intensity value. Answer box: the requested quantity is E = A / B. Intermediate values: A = 12.9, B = 14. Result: 0.9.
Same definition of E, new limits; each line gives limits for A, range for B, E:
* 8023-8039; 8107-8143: 1.5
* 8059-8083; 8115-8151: 1.4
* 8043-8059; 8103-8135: 1.2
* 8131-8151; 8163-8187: 1.1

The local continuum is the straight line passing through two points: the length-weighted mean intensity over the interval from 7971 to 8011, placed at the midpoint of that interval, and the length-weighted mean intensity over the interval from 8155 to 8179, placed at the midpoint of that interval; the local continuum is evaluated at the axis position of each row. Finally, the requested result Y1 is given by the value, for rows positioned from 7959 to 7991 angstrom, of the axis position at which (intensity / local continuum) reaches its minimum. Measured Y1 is 7965.0 angstrom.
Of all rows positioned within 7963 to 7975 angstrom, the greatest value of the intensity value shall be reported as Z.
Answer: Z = 183.3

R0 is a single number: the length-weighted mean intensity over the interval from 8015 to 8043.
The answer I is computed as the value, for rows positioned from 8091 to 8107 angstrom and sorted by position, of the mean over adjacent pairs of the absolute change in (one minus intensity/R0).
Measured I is 0.14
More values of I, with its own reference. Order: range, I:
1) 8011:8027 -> 0.15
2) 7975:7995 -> 0.11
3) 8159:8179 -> 0.10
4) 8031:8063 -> 0.13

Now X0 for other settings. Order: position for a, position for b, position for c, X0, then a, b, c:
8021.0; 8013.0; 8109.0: 90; 113.4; 157.2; 124.7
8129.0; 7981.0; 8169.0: 143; 141.7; 132.8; 133.7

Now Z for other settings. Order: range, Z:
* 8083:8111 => 150.2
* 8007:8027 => 157.2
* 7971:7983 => 152.2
